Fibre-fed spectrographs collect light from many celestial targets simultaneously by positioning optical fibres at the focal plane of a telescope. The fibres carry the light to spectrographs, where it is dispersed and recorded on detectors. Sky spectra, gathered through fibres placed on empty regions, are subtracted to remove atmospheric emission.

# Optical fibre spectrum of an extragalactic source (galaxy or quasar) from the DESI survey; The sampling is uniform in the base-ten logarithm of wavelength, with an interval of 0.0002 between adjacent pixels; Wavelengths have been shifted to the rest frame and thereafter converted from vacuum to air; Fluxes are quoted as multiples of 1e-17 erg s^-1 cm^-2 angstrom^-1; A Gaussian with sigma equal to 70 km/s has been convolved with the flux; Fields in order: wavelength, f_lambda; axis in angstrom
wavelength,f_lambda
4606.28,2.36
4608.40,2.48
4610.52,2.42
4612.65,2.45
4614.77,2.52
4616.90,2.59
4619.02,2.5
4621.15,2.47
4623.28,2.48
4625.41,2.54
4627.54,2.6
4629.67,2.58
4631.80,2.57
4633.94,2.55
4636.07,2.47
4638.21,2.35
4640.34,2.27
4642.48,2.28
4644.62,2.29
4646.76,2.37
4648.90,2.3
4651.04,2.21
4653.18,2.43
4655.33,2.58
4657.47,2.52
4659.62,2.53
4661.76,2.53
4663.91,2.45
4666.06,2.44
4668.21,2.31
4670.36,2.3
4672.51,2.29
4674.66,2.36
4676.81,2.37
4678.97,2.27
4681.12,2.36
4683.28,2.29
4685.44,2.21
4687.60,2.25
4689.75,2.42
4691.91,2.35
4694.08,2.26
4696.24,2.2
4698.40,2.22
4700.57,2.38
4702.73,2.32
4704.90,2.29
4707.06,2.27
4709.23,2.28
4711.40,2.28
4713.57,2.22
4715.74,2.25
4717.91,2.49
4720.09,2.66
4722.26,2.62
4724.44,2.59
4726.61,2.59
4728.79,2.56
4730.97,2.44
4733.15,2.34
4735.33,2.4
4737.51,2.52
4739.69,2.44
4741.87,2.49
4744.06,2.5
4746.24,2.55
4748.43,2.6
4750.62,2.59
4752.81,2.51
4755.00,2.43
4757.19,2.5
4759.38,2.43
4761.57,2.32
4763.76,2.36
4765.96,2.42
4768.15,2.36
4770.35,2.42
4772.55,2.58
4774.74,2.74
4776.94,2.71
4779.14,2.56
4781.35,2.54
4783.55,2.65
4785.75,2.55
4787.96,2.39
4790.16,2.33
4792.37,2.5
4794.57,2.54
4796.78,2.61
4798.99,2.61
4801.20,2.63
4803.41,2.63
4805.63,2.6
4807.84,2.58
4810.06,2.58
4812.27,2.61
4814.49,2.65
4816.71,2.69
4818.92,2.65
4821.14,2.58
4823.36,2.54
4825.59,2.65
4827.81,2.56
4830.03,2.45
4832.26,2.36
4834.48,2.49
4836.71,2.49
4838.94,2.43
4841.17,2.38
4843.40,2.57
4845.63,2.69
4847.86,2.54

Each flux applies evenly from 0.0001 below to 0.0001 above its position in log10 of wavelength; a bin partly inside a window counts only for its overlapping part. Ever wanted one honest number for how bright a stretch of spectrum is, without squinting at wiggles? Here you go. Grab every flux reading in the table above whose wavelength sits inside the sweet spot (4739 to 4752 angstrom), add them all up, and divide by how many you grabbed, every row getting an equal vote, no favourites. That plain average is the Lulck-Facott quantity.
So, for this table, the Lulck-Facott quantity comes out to 2.53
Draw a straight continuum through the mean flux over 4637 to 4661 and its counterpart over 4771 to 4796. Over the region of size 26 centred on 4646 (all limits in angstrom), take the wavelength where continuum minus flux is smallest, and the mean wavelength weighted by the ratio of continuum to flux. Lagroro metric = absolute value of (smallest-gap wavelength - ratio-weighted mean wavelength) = 9.6 angstrom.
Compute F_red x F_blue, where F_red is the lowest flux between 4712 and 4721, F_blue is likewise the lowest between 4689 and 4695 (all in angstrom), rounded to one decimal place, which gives 5.0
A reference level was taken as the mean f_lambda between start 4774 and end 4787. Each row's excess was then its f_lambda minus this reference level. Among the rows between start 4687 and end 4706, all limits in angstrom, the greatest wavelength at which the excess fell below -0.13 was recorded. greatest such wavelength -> 4704.90 angstrom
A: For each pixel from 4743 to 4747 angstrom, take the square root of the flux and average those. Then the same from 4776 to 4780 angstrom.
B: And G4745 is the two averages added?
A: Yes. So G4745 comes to 3.21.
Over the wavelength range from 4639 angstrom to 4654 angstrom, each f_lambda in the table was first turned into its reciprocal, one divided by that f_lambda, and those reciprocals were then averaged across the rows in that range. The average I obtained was 0.434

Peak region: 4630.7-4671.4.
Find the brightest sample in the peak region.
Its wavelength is 4655.33 angstrom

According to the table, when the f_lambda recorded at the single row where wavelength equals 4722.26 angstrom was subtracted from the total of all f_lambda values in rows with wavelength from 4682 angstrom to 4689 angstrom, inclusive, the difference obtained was 4.1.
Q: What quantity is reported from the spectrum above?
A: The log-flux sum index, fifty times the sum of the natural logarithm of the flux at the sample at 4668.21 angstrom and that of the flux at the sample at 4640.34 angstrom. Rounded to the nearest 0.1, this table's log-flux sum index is 82.9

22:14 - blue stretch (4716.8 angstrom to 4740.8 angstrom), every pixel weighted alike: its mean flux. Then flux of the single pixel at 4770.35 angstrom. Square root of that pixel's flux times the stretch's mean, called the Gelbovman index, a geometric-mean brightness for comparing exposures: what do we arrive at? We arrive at 2.466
